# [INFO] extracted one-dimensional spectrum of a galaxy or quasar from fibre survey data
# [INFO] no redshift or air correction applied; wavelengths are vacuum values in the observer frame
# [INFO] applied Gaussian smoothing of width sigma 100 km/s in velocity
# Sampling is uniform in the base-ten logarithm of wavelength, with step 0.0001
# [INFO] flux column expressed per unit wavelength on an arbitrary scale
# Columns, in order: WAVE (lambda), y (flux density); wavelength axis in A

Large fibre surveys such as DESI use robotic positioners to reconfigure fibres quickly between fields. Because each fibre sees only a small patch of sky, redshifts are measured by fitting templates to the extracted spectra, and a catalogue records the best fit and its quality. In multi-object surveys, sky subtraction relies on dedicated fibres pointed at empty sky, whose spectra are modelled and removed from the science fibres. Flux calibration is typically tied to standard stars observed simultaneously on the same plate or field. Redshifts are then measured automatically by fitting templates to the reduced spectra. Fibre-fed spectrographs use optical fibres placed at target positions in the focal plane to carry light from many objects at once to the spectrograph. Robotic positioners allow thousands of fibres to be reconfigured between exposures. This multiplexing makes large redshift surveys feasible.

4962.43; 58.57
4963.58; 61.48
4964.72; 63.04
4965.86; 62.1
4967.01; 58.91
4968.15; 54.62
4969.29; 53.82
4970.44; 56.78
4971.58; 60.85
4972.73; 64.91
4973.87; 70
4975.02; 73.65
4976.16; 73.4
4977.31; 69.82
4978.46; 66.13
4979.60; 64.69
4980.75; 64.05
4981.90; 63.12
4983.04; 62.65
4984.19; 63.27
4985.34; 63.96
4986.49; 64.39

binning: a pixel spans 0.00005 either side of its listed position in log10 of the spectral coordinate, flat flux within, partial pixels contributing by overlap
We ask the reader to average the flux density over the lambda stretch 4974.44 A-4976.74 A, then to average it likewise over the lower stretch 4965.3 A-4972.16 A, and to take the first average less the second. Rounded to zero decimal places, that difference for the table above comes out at 16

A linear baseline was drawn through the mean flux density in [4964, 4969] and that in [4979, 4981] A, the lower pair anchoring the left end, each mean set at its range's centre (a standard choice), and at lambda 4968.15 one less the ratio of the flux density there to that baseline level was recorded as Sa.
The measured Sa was 0.09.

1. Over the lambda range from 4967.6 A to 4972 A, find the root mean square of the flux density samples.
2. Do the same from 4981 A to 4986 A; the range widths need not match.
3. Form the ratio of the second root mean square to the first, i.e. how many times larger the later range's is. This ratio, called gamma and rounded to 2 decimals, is 1.12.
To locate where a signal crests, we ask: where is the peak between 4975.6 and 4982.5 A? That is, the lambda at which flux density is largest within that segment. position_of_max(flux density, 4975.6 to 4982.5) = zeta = 4976.16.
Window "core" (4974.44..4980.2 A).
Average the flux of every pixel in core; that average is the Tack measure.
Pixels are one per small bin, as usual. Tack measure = 69.5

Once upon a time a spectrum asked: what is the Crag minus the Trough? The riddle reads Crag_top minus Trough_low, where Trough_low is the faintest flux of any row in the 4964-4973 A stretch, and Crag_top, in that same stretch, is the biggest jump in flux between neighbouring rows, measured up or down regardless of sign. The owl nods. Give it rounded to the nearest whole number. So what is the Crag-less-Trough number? -50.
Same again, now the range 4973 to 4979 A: -62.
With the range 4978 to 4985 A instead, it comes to -61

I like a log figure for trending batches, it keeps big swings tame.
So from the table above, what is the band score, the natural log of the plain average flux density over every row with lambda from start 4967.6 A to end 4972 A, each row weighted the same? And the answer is 4.03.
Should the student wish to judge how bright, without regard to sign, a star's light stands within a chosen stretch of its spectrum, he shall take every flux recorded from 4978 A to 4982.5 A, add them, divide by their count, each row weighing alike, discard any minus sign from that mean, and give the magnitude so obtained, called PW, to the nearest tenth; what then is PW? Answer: 64.5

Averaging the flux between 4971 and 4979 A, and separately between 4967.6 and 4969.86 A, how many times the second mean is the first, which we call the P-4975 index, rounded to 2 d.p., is 1.26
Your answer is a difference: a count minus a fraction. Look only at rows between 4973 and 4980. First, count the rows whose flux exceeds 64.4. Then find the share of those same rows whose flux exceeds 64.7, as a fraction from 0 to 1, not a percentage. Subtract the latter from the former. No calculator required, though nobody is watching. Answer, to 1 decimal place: 5.2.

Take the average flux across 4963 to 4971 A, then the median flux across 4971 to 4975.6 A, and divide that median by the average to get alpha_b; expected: 1.150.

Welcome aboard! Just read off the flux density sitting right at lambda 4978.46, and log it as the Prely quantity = 66.13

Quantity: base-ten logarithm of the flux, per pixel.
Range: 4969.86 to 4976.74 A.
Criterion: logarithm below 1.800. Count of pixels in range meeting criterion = 2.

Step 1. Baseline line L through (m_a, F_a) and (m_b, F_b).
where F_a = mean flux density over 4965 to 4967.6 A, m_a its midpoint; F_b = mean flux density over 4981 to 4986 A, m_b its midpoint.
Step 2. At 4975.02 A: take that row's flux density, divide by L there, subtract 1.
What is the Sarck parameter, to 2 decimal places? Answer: 0.19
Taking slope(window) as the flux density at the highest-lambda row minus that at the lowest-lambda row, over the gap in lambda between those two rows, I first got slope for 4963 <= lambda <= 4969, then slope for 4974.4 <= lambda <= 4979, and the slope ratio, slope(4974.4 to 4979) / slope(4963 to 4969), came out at 1.5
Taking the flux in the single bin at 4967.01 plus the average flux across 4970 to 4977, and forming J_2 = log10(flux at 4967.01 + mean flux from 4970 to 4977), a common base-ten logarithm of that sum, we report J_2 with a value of 2.10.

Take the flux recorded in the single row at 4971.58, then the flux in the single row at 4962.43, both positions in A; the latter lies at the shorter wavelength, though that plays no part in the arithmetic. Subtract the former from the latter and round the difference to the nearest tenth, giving -2.3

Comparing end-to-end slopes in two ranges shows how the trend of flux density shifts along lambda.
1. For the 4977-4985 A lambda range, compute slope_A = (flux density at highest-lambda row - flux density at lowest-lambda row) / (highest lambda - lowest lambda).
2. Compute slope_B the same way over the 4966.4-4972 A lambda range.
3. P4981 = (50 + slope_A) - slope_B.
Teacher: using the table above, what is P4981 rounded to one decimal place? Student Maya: 48.6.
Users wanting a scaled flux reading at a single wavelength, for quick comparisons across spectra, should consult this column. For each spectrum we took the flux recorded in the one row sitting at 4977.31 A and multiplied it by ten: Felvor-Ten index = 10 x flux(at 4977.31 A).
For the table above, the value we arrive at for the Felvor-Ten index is 698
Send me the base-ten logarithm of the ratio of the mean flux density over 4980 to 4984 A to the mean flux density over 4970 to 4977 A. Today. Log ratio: -0.02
